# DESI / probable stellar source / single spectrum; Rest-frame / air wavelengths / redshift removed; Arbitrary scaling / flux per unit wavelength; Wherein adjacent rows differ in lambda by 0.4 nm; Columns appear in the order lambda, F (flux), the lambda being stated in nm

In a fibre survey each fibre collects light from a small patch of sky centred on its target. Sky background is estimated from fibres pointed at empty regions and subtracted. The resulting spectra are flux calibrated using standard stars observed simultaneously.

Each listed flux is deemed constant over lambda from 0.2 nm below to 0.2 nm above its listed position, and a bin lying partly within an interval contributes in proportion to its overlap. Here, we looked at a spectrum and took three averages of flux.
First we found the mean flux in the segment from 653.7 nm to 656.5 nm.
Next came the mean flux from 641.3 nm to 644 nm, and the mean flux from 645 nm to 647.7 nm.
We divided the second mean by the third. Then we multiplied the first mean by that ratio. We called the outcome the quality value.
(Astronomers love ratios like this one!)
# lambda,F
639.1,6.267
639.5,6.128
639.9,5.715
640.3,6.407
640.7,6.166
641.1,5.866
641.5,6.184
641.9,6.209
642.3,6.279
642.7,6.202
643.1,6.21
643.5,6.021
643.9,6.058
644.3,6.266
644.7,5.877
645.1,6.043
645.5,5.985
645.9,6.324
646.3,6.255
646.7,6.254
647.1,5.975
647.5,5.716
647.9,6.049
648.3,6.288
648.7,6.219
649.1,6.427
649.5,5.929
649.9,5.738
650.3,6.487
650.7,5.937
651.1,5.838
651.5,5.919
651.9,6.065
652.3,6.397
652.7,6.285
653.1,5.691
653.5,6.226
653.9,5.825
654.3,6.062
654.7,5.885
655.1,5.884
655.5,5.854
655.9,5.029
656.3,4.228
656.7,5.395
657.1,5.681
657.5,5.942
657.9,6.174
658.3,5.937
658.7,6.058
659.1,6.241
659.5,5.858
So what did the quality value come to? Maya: 5.62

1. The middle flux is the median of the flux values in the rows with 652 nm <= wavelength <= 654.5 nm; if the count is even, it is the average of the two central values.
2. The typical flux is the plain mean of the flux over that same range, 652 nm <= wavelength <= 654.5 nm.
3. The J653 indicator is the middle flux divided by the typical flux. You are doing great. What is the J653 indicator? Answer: 1.01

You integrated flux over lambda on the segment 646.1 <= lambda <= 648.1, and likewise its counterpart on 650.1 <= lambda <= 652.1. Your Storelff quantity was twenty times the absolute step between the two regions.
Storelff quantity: 0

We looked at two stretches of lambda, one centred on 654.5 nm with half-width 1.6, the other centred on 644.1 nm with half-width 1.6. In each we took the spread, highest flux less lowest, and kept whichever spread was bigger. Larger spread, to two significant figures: 1.2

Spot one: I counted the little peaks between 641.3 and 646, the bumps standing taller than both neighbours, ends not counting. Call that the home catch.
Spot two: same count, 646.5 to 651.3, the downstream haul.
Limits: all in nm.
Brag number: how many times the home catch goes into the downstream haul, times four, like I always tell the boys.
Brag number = 3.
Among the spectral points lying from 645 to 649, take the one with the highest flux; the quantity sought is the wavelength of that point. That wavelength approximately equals 645.9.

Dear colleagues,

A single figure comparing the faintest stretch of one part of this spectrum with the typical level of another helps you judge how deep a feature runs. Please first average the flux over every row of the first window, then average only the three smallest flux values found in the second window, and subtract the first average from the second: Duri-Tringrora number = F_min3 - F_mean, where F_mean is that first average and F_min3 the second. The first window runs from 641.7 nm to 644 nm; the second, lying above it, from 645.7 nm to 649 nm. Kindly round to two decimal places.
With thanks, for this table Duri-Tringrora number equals -0.25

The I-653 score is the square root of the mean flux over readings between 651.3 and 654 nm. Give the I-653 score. 2.46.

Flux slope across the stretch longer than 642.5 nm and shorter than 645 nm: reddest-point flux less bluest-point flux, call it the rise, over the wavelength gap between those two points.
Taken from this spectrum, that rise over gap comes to -0.16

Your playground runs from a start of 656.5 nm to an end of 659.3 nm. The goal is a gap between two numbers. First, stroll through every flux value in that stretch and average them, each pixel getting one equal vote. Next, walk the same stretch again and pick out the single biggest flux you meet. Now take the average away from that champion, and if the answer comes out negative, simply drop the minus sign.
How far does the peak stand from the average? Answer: 0.323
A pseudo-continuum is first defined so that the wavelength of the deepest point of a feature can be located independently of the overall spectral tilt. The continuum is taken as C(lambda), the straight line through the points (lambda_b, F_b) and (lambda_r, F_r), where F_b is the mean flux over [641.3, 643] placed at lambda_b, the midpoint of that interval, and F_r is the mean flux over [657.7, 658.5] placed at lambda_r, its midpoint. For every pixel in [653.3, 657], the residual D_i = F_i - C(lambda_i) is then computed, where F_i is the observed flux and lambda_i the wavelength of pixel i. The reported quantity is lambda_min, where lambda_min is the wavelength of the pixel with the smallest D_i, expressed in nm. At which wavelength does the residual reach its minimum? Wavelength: 656.3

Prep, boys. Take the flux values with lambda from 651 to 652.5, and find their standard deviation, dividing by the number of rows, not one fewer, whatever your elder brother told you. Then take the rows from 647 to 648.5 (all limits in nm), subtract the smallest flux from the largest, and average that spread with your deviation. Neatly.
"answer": 0.39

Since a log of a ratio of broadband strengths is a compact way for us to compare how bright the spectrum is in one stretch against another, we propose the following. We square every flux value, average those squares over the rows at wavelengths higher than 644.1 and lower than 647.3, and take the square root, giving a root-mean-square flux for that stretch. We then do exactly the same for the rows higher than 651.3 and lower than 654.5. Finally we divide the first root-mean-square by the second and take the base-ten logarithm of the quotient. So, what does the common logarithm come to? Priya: 0.004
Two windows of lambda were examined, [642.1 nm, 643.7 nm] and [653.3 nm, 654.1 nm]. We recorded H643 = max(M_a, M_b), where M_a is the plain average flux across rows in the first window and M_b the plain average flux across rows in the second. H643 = 6.18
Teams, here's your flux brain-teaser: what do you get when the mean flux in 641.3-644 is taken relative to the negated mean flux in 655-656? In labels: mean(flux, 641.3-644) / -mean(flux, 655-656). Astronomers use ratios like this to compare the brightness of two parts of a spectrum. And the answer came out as -1.10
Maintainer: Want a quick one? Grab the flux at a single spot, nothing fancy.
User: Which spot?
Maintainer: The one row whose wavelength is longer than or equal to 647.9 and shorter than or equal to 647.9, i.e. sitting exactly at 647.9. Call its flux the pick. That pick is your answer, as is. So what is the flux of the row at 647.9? 6.049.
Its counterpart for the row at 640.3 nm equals 6.407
